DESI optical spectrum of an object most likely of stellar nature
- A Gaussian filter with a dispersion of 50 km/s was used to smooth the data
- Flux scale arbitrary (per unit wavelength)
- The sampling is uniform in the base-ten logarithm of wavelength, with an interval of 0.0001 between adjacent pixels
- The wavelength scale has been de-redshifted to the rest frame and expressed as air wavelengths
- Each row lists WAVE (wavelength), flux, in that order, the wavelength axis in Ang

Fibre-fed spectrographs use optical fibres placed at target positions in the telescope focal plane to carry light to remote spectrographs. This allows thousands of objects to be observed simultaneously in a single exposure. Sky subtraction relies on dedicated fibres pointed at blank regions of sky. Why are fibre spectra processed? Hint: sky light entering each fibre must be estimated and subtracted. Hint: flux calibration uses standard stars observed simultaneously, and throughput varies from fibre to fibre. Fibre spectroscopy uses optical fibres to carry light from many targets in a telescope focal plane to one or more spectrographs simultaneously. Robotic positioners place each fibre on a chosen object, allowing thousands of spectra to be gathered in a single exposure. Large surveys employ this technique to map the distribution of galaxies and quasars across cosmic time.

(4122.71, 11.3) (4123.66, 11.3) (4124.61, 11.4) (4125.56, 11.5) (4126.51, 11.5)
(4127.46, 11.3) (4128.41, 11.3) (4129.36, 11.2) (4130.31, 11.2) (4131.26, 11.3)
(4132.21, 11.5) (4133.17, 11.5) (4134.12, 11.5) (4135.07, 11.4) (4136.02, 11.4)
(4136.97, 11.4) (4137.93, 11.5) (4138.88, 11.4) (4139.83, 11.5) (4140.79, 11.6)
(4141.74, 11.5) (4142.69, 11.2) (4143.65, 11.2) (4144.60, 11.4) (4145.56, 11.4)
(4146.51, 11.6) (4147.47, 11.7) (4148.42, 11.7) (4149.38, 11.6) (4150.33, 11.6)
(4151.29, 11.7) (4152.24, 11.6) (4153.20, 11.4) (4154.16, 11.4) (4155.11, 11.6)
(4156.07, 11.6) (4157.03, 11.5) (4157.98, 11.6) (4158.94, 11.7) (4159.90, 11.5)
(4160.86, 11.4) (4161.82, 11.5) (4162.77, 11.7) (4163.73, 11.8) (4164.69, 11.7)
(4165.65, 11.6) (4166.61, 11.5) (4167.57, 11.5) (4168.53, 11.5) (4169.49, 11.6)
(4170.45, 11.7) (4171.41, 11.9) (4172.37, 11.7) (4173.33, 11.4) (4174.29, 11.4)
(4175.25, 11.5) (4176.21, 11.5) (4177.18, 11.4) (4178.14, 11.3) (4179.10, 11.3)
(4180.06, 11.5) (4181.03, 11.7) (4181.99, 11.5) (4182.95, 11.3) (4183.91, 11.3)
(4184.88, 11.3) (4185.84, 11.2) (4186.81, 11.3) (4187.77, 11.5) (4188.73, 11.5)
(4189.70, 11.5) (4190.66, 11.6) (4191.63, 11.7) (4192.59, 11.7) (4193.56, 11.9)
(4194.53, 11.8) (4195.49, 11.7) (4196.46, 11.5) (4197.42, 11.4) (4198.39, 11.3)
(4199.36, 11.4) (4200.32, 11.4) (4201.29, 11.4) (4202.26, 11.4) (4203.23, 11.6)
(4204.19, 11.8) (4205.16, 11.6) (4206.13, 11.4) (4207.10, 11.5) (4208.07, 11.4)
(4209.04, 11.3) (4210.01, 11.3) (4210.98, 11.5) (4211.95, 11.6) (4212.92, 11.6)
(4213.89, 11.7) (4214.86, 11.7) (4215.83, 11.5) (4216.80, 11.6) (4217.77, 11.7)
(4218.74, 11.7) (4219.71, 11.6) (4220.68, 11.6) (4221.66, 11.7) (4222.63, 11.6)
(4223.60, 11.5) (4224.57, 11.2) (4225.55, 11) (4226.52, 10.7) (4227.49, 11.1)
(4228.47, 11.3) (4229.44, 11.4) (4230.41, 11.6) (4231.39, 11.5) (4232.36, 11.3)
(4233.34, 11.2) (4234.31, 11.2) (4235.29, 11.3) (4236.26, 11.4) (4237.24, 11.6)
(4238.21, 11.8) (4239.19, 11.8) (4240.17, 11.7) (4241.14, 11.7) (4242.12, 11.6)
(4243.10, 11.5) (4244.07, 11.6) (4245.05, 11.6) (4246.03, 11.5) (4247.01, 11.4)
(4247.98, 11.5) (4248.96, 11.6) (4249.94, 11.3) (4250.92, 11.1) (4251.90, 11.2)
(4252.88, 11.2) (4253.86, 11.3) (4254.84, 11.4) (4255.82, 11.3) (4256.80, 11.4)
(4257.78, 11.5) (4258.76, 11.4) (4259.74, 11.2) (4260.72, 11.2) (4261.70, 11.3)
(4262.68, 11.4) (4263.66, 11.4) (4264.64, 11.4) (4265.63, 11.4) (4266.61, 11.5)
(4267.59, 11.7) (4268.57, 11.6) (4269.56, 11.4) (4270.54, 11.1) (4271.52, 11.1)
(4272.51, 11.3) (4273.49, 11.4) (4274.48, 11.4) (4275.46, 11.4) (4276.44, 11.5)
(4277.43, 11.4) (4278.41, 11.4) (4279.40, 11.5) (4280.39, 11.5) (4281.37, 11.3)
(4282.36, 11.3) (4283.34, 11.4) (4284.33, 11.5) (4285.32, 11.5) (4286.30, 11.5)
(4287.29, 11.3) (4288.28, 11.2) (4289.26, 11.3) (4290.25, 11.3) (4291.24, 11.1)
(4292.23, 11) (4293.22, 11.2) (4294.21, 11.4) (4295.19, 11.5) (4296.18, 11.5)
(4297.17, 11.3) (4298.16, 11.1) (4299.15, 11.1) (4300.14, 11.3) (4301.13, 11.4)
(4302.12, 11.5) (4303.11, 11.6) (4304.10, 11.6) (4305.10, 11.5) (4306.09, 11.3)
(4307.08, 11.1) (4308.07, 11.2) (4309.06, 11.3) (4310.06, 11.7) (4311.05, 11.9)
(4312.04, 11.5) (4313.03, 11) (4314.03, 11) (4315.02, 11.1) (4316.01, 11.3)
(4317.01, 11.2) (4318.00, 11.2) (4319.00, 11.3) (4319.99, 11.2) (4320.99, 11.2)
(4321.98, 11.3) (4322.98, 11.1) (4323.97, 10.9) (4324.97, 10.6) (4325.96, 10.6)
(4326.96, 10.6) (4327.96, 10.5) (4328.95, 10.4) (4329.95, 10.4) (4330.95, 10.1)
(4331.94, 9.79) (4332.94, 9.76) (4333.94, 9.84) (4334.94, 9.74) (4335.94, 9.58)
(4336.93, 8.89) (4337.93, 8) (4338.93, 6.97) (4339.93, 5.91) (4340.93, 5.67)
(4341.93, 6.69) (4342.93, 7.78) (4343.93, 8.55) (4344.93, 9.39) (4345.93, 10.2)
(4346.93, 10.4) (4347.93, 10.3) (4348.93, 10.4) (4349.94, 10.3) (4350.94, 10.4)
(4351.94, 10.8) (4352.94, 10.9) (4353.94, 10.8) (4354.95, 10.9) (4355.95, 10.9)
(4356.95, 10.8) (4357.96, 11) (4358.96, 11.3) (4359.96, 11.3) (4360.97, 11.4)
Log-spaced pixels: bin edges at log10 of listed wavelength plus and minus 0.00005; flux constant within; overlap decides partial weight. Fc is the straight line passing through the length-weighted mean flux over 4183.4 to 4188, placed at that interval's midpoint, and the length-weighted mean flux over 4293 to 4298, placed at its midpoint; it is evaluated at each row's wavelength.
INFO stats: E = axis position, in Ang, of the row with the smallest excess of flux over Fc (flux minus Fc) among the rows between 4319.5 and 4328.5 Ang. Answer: 4327.96 Ang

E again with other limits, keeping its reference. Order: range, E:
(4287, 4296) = 4292.23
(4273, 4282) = 4281.37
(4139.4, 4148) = 4143.65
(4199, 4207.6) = 4206.13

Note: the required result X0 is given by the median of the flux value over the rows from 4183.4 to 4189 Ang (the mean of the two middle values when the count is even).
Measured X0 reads 11.3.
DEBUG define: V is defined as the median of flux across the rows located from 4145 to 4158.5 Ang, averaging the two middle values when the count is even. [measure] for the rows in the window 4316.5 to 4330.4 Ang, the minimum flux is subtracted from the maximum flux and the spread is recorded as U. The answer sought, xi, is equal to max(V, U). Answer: 11.6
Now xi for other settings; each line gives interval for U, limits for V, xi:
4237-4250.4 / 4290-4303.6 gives 11.3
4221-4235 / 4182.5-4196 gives 11.5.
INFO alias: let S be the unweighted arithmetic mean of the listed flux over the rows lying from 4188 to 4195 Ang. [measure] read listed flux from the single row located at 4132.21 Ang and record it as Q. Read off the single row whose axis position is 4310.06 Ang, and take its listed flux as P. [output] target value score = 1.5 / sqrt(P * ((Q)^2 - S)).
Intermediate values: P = 11.7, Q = 11.5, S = 11.7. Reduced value 0.0399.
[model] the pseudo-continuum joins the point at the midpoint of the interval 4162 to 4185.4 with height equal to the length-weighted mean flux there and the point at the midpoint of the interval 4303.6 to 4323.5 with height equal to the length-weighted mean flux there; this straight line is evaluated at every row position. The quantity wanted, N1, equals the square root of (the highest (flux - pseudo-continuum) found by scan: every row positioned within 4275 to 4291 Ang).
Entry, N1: 0.40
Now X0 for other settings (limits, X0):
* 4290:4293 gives 11.1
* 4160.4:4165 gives 11.7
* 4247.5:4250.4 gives 11.5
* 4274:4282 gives 11.4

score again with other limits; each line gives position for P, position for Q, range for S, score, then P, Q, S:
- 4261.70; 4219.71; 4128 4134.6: 0.0402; 11.3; 11.6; 11.4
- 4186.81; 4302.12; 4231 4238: 0.0406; 11.3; 11.5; 11.4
